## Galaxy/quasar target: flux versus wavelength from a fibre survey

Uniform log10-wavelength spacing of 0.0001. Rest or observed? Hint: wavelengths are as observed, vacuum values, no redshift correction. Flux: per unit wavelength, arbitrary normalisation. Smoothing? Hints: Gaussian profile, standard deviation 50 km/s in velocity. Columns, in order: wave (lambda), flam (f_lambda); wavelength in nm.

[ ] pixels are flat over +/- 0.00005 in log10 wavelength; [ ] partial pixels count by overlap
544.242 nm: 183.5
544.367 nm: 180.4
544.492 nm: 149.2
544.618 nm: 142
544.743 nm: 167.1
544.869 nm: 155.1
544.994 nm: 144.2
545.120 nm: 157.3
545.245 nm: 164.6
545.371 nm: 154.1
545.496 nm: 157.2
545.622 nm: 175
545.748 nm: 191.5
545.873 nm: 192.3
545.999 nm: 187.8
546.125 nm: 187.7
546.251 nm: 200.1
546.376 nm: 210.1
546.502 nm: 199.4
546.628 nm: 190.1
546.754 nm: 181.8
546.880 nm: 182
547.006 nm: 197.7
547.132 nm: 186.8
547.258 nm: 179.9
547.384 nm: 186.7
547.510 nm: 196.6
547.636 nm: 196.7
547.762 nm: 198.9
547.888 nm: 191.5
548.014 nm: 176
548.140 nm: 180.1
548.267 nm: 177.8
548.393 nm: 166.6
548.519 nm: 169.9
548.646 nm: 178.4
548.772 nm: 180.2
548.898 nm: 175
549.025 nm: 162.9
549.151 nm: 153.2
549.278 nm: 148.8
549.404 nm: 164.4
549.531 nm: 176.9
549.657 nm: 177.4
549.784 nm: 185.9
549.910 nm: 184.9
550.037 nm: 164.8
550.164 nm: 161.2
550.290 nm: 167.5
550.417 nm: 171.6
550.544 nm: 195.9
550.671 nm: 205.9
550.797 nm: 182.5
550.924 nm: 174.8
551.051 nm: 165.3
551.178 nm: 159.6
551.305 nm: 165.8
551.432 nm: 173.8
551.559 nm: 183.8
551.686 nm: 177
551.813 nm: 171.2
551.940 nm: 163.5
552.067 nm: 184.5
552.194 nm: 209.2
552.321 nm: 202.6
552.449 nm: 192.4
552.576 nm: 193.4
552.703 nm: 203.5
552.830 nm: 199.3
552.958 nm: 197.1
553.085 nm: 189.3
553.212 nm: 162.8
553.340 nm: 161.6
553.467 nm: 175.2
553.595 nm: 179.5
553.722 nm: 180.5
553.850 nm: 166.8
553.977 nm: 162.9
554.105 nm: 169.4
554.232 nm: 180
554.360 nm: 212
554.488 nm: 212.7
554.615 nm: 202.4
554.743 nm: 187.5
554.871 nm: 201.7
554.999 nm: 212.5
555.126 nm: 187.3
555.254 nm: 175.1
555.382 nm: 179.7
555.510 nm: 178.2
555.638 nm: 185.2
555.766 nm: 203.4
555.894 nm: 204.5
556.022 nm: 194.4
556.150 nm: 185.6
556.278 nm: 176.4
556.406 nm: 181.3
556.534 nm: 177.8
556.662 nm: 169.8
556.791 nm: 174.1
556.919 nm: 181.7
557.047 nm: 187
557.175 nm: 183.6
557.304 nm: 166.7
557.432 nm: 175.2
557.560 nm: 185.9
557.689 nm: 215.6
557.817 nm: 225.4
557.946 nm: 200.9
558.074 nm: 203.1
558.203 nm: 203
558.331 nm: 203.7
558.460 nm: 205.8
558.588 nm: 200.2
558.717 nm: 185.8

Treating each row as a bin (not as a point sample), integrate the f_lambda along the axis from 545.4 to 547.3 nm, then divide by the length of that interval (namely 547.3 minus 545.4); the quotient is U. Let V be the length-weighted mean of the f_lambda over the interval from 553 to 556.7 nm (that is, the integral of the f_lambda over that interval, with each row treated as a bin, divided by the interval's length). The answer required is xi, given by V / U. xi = 0.986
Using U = 187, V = 185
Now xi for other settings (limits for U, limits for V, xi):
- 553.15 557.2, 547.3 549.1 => 0.983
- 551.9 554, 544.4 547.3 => 0.956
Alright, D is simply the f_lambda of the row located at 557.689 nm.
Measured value 215.6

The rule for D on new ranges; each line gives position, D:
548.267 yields 177.8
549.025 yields 162.9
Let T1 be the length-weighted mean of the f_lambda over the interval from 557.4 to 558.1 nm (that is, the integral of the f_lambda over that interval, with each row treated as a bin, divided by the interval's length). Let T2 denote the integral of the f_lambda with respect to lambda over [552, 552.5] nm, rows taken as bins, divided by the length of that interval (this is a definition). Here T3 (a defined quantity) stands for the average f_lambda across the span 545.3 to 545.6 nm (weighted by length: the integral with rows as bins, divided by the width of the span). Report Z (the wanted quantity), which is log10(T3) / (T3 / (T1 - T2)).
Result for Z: 0.1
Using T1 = 202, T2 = 197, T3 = 158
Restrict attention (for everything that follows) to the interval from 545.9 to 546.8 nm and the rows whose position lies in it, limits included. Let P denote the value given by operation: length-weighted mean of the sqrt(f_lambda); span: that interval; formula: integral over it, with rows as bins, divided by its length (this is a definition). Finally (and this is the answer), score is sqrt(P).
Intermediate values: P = 13.9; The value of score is 3.73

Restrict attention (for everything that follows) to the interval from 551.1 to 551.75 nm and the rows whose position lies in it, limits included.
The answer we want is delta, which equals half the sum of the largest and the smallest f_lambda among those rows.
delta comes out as 172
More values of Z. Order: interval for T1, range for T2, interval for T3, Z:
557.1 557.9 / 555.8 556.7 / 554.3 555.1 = 0.1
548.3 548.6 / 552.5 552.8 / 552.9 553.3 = -0.4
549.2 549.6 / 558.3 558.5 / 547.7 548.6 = -0.5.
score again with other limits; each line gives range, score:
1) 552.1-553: 3.76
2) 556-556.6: 3.68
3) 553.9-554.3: 3.62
